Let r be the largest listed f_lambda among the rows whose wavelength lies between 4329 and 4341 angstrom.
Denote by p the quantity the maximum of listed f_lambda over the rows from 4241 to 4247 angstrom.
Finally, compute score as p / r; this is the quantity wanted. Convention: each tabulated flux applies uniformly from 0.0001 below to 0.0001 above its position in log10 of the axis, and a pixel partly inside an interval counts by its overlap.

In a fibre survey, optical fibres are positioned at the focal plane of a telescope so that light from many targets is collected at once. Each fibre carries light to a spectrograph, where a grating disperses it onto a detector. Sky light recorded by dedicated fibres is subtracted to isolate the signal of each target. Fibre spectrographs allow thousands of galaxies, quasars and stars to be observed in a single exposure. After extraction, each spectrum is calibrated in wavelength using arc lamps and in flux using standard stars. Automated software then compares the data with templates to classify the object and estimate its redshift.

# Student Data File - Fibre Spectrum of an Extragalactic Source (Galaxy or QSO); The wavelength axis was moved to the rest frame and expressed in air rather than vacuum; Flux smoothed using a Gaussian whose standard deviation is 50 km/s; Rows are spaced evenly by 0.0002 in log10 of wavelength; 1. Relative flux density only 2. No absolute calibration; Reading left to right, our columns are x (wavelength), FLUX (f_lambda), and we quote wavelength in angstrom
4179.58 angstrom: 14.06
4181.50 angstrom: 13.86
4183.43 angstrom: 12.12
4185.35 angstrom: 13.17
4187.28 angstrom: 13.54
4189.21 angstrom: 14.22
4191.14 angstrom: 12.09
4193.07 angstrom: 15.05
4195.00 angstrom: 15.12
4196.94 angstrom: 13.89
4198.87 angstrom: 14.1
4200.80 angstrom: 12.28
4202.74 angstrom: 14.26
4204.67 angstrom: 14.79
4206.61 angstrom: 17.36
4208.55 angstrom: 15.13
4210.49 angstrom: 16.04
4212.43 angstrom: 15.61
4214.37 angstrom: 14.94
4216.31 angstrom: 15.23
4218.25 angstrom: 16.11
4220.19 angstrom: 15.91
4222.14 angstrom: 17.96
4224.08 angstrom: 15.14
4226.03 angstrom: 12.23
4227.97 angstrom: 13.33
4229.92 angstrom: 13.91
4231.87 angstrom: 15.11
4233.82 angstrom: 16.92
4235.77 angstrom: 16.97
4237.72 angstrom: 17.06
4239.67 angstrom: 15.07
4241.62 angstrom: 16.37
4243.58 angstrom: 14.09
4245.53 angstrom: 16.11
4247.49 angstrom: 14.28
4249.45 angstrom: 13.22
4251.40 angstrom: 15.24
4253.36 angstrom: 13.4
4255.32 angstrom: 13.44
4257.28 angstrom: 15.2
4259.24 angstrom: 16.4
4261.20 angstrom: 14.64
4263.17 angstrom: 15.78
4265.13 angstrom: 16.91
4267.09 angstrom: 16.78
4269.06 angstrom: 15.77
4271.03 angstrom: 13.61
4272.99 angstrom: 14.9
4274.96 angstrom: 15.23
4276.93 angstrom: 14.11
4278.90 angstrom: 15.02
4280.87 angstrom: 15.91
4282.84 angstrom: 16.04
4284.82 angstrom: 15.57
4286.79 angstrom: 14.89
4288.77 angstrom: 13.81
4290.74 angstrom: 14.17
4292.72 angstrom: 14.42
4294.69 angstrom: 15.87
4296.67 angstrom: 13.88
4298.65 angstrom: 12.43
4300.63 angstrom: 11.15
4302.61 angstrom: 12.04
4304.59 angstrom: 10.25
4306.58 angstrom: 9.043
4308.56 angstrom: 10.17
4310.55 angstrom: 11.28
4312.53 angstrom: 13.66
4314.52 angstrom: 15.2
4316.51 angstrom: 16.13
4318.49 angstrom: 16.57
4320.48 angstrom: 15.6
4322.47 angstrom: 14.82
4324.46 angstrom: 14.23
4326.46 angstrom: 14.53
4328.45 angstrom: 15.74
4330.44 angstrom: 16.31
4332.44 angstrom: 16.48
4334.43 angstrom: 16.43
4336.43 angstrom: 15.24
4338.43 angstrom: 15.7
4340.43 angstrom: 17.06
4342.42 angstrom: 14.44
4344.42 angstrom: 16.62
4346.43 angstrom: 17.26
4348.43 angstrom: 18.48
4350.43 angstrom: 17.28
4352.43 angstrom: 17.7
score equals 0.96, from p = 16.37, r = 17.06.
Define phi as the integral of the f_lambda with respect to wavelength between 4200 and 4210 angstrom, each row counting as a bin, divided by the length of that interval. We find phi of 14.9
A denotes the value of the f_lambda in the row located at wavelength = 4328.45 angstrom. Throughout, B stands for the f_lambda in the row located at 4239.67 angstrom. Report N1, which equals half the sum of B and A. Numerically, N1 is 15.4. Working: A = 15.74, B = 15.07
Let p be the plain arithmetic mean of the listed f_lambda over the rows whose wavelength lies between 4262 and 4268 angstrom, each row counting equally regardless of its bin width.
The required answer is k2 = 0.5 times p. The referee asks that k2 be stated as 8.2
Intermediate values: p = 16.5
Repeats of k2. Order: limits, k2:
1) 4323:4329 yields 7.4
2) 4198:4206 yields 6.9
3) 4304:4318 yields 6.1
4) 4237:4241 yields 8.0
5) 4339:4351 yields 8.4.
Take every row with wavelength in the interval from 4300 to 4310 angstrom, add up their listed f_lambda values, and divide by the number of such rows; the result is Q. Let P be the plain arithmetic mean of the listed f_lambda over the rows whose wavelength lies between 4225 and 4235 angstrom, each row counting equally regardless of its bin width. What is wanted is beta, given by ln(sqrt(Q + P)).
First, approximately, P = 14.3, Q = 10.5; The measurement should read 1.61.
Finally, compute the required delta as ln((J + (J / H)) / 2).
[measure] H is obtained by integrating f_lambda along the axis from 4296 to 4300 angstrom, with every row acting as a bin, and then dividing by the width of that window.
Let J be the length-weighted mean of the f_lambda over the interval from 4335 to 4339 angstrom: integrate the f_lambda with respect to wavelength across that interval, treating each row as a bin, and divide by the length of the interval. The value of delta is 2.12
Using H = 12.9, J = 15.5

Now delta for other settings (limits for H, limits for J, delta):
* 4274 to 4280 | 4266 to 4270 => 2.16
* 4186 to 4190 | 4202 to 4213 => 2.12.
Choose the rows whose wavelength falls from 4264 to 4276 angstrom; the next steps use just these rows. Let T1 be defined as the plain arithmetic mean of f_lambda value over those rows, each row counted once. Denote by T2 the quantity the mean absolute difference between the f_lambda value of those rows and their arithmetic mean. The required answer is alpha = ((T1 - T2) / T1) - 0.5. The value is 0.439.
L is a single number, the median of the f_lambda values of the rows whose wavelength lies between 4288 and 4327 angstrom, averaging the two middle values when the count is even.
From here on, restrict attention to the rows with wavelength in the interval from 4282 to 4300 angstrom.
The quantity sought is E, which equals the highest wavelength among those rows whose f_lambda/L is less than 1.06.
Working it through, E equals 4298.65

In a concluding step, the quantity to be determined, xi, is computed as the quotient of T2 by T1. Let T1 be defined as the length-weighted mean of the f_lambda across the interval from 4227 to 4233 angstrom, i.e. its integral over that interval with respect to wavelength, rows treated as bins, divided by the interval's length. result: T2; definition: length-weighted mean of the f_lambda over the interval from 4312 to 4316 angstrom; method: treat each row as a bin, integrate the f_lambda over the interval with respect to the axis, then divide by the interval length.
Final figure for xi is 1.04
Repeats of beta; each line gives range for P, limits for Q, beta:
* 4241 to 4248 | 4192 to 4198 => 1.70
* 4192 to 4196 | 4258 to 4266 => 1.72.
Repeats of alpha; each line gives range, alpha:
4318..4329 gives 0.453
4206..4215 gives 0.455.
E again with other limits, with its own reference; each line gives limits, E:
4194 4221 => 4204.67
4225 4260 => 4255.32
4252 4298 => 4296.67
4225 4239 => 4229.92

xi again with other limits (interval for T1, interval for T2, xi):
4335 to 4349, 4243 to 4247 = 0.92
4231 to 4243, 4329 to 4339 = 0.99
